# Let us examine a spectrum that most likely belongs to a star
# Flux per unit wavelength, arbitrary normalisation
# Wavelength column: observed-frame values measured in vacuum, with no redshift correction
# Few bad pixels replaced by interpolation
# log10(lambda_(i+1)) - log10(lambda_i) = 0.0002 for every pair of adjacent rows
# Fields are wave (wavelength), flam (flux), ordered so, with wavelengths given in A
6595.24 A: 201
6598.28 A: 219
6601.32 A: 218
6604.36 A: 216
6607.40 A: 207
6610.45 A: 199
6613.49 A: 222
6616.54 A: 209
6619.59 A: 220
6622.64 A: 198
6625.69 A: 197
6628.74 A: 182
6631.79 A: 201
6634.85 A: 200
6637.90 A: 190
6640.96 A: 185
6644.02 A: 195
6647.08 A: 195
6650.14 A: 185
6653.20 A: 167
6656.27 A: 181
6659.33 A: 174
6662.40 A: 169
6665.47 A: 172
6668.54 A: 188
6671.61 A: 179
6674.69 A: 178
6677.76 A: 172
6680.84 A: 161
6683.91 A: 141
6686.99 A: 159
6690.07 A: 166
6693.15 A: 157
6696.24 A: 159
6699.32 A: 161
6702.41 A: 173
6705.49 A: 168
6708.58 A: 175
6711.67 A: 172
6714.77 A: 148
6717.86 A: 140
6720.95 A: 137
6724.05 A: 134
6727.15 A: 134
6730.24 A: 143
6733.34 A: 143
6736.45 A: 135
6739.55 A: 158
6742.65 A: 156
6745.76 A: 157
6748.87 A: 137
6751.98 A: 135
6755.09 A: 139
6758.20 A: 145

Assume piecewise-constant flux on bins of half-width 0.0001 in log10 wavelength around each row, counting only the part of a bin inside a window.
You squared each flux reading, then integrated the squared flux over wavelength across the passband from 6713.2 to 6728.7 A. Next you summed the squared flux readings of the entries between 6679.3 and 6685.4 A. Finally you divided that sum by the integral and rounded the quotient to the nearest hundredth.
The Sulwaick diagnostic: 0.15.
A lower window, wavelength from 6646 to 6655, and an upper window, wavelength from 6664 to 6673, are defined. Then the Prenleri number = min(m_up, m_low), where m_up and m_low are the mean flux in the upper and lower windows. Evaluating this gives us 180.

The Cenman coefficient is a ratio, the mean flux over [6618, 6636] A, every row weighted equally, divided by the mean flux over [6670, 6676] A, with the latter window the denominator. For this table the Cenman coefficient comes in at 1.12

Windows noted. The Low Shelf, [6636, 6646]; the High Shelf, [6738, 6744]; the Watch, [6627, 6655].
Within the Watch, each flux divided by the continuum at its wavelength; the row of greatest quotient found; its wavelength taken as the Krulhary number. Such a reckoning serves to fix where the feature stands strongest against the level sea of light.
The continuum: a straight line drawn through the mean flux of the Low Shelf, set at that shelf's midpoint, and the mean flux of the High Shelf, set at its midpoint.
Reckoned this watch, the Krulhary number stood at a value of 6634.85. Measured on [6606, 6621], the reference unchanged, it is 6619.59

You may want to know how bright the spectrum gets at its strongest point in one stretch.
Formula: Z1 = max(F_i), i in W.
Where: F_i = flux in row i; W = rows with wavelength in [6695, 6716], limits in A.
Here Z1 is 175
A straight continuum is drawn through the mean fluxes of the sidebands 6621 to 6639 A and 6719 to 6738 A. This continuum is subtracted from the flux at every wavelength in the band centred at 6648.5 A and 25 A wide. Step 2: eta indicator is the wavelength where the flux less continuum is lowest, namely 6653.20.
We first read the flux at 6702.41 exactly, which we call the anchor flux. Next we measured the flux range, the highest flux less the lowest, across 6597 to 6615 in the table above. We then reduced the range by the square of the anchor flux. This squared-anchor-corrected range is -29906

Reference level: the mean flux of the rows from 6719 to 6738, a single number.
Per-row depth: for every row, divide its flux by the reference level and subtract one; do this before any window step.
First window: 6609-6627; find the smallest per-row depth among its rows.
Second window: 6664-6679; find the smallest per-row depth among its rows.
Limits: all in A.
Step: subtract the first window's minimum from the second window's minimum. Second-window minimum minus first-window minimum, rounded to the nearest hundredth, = -0.18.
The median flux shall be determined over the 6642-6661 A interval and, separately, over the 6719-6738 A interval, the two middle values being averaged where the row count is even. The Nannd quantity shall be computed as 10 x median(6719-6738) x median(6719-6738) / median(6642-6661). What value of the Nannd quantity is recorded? 1011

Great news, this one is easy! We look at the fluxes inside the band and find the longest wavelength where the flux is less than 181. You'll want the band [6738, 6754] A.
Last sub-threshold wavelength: 6751.98 A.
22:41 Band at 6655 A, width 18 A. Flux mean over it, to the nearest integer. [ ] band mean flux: 178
